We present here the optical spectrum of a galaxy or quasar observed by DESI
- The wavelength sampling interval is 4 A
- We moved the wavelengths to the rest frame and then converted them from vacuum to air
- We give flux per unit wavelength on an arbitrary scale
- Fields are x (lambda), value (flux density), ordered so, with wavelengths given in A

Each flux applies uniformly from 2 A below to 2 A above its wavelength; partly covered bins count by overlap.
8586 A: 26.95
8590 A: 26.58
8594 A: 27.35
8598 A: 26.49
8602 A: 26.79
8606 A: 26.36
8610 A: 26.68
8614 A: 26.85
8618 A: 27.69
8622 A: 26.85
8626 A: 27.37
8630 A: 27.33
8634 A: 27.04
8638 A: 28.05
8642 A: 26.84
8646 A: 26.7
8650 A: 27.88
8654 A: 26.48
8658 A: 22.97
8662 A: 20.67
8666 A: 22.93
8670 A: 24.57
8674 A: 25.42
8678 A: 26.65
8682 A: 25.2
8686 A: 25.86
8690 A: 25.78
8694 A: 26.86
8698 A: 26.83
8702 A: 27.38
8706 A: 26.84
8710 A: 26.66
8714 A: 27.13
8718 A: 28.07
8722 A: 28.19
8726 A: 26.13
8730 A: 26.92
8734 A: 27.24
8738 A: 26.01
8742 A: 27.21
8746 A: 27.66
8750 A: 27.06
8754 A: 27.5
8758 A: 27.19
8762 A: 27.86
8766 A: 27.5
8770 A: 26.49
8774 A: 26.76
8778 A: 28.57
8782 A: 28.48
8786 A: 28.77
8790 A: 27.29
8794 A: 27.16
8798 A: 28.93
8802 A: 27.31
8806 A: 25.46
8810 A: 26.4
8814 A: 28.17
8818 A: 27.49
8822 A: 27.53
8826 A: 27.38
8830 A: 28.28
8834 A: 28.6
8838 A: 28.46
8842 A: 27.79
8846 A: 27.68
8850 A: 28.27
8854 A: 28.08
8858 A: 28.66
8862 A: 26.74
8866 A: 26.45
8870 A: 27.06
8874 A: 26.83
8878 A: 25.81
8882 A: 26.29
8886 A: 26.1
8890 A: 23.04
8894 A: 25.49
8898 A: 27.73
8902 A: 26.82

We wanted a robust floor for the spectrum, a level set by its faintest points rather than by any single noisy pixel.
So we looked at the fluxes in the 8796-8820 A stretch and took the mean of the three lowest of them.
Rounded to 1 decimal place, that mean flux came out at 26.4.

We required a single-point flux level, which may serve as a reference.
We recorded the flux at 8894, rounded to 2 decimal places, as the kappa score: 25.49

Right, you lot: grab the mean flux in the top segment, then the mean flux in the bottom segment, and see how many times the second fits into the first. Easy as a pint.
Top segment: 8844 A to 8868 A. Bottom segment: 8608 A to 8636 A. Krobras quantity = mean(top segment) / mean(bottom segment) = 1.02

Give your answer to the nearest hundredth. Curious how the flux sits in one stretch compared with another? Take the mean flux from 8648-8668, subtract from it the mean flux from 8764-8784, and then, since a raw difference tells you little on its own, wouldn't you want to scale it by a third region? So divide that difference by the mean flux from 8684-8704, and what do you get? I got -0.13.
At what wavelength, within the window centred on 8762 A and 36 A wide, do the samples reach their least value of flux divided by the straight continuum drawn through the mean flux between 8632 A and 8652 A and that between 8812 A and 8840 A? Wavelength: 8770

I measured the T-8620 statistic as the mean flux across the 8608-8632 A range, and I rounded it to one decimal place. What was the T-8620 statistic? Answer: 27.1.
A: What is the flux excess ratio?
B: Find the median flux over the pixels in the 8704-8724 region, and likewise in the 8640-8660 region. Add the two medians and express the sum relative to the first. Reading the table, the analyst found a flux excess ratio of 1.98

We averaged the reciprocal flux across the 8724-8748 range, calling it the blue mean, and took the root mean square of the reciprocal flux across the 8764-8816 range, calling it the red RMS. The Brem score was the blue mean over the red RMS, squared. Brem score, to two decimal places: 1.04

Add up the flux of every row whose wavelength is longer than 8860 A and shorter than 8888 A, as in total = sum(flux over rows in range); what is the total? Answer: 185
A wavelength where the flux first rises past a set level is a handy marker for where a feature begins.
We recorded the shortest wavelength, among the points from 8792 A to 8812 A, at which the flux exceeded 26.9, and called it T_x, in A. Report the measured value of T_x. 8794 A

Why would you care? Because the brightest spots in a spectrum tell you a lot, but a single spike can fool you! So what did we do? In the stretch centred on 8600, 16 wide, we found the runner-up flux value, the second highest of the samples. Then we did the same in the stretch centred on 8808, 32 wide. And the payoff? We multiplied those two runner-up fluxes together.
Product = 755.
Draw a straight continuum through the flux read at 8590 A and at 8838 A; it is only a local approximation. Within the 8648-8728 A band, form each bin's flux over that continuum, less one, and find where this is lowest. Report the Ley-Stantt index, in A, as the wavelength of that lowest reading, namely 8662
